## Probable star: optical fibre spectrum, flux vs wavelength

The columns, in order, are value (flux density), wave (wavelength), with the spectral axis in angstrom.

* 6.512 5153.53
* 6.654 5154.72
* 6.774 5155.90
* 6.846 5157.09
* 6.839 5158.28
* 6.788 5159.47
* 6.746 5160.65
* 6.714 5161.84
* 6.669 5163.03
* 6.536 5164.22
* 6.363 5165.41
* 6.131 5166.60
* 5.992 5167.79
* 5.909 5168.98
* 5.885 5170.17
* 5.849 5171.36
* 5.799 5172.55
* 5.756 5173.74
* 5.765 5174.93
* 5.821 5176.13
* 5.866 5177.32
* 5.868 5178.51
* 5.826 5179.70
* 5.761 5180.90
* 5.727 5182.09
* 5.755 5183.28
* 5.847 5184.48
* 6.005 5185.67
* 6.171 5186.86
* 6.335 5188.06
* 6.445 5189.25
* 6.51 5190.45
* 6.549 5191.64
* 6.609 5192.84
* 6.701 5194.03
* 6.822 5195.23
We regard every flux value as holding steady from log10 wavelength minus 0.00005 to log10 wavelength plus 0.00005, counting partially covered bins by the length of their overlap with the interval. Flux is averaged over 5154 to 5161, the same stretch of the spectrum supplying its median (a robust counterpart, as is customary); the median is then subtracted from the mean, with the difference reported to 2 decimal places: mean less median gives -0.01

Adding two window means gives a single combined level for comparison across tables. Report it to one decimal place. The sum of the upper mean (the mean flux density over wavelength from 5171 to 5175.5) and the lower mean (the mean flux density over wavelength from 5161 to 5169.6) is 12.1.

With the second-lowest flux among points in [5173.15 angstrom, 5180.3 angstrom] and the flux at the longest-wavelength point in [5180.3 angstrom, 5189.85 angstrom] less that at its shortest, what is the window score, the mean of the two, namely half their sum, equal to 3.22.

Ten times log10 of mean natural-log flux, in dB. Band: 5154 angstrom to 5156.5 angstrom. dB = 2.80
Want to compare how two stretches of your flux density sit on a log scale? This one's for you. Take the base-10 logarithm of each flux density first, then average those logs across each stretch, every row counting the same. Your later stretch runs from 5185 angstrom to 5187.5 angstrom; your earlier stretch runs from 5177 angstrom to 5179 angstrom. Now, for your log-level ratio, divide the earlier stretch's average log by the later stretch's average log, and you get 0.98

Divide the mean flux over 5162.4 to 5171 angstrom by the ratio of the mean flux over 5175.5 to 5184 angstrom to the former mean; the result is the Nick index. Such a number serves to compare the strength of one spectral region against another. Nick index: 6.6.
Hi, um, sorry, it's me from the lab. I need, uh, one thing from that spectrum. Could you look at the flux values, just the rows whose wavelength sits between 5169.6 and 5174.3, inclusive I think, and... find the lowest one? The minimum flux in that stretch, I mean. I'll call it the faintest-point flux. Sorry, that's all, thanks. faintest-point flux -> 5.756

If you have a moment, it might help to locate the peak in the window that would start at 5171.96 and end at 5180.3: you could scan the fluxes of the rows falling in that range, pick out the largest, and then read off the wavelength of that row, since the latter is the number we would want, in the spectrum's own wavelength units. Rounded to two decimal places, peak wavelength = 5178.51 angstrom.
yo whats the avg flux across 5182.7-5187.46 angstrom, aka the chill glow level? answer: 5.94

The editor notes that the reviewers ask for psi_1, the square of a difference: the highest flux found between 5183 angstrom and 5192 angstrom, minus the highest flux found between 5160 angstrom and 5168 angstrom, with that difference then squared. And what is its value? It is 0.04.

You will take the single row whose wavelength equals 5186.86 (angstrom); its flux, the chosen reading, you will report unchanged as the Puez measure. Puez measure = 6.171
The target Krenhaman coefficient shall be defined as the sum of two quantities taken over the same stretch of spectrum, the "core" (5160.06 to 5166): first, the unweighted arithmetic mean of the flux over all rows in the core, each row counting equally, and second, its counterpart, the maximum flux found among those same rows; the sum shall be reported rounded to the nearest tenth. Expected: 13.4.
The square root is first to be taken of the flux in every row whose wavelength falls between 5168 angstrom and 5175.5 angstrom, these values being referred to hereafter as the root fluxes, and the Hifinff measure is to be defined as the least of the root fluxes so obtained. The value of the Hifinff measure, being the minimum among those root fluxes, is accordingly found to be 2.40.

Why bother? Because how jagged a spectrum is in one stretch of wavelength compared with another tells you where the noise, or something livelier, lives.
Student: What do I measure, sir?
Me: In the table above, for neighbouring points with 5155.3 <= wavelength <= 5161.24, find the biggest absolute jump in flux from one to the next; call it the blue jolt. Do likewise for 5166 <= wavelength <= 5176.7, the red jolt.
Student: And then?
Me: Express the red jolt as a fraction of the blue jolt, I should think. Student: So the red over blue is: 1.9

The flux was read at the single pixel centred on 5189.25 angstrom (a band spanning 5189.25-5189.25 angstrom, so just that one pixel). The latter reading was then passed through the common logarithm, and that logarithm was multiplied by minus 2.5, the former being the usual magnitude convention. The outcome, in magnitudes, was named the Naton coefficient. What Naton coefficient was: -2.02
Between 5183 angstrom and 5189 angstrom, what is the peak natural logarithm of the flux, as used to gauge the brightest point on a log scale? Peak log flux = 1.85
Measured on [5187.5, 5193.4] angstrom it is 1.89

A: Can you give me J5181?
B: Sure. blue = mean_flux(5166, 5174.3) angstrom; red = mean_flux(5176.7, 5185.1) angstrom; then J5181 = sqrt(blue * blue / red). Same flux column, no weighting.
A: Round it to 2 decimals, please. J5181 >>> 2.45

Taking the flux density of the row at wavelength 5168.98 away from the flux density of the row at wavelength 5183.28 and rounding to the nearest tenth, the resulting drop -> -0.2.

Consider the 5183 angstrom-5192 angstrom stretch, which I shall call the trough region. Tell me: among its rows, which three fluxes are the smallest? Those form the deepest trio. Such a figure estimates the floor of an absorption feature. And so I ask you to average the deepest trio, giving 5.87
